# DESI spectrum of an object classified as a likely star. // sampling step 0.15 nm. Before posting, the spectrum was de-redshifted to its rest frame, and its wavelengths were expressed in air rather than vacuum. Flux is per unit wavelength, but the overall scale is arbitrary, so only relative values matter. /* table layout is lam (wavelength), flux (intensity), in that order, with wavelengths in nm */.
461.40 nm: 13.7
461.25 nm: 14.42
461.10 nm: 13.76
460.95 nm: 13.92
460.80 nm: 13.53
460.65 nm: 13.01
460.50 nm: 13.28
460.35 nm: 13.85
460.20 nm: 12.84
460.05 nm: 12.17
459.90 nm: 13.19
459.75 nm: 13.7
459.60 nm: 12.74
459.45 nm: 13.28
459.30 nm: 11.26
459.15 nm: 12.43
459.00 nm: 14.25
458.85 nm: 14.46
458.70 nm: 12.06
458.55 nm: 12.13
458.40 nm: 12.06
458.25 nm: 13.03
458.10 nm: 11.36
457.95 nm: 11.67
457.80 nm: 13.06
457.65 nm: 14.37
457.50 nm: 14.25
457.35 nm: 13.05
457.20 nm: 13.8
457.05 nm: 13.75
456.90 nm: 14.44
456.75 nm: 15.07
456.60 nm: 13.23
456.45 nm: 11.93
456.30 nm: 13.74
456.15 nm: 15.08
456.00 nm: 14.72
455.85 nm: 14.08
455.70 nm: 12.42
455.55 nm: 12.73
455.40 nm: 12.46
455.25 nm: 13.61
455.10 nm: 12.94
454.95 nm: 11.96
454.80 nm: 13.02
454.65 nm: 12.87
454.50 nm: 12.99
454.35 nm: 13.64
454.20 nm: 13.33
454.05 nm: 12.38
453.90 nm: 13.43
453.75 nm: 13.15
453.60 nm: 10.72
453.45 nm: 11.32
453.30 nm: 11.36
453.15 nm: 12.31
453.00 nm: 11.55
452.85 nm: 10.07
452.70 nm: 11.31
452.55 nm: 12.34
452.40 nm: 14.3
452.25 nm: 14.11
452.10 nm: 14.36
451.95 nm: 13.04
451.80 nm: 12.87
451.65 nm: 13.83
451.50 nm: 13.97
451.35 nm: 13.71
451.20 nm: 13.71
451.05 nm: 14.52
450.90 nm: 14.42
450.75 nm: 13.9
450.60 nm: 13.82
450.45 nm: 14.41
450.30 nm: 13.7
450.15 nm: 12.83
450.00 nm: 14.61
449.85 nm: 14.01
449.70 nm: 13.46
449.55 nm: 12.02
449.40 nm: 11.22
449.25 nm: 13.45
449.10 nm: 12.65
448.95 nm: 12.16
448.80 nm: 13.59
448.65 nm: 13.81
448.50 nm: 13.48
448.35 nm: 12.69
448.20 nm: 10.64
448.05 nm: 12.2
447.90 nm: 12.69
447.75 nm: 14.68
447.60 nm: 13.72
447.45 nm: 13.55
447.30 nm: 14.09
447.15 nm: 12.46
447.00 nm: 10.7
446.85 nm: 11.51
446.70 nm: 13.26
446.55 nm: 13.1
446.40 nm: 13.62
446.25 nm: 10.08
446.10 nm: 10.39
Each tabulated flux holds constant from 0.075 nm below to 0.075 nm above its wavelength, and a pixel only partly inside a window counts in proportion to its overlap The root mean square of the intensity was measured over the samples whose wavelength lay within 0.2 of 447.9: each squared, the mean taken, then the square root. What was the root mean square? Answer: 13.2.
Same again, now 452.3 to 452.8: 12.7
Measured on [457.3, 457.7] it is 13.9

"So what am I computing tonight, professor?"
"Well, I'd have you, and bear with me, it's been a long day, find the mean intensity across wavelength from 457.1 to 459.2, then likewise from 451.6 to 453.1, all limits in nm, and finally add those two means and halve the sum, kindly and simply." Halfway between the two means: 12.9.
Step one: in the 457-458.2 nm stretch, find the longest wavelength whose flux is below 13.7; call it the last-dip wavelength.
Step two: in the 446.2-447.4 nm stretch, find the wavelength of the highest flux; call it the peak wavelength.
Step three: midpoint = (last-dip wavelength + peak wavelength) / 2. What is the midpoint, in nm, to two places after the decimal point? 452.70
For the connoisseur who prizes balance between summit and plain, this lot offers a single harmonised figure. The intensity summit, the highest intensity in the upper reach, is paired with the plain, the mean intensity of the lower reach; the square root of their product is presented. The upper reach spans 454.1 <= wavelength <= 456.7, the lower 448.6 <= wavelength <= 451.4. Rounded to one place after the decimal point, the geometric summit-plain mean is 14.3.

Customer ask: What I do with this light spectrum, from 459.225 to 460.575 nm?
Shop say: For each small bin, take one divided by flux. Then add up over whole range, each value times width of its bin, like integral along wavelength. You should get 0.105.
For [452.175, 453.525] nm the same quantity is 0.113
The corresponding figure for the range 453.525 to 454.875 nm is 0.106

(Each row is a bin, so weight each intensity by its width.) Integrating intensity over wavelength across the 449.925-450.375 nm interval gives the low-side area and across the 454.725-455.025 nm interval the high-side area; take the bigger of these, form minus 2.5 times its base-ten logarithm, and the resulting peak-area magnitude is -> -2.0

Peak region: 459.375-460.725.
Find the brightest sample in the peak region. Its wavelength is 460.35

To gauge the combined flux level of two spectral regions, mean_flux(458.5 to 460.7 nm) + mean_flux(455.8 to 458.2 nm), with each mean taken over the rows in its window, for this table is 26.6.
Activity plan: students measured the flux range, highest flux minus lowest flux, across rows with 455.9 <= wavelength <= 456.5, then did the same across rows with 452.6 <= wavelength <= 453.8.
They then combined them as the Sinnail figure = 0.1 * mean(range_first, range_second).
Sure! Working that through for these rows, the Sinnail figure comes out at 0.31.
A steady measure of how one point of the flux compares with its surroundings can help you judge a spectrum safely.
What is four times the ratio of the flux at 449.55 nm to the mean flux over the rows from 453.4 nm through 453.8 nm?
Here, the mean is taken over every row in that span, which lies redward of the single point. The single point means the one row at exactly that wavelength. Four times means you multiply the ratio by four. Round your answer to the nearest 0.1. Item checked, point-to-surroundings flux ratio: 4.1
